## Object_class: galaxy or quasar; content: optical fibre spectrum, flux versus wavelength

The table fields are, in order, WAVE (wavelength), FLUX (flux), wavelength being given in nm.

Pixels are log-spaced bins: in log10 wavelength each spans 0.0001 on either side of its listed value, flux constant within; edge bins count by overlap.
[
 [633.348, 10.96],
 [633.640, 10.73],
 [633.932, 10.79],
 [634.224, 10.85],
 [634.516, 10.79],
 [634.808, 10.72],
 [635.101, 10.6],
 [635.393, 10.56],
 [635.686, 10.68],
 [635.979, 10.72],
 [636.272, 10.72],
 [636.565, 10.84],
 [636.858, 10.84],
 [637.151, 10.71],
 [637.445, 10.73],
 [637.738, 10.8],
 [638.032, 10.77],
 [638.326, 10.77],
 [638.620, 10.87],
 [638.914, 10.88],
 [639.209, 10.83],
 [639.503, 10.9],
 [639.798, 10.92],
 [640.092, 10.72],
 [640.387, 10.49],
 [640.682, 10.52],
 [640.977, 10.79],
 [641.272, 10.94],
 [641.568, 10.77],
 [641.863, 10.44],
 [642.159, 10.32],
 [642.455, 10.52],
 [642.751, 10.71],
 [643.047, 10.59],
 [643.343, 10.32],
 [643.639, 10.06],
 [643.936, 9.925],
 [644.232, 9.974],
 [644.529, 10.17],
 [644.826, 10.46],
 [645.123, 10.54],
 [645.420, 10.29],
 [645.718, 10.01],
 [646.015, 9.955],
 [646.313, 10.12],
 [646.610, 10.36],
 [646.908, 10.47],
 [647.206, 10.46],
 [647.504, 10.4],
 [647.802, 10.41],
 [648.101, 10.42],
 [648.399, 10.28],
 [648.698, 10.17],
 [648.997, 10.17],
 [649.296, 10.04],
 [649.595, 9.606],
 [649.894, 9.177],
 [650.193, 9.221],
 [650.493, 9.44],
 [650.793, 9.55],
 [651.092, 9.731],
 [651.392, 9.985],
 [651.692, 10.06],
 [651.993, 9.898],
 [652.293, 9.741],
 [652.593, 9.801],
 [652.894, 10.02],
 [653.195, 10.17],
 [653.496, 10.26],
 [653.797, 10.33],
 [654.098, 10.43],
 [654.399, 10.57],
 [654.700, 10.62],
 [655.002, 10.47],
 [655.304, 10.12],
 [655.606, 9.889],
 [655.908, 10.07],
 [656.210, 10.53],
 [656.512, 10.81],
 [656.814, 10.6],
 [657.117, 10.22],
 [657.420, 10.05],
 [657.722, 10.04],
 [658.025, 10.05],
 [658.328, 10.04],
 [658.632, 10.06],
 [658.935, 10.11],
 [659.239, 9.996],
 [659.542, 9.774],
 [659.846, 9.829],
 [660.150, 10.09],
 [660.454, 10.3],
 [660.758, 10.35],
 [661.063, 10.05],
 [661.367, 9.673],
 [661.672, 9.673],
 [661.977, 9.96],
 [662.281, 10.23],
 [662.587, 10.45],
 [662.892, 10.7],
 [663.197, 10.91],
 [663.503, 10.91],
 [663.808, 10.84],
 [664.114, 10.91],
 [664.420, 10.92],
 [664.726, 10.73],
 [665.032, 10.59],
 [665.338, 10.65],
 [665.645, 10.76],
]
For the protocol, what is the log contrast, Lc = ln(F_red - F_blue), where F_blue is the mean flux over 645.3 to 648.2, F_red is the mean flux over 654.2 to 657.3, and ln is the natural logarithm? -2.30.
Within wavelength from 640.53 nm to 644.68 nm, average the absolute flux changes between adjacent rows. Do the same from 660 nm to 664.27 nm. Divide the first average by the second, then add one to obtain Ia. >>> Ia 2.1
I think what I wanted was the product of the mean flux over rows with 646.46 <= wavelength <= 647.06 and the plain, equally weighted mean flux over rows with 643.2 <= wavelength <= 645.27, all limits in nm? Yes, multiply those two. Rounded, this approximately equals 106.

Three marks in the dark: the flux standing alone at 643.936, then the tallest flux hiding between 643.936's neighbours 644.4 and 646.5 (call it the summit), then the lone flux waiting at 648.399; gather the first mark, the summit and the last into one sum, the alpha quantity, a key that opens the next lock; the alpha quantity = 30.7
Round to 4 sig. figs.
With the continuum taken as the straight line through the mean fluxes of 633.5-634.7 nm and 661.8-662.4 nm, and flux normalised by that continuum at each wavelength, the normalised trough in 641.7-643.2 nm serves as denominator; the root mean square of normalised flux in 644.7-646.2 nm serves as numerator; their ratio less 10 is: -8.999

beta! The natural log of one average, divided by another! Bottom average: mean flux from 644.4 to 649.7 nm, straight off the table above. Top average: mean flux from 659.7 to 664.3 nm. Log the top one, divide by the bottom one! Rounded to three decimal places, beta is 0.228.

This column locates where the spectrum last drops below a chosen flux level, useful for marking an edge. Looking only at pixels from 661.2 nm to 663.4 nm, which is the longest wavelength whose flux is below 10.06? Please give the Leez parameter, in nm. 661.977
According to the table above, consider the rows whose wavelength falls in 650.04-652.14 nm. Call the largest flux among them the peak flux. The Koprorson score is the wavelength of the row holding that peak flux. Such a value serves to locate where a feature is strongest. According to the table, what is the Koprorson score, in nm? 651.692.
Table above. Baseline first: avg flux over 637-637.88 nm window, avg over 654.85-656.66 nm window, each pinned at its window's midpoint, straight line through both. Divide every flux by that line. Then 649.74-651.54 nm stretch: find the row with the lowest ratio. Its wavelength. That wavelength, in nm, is 649.894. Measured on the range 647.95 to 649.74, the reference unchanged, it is 649.595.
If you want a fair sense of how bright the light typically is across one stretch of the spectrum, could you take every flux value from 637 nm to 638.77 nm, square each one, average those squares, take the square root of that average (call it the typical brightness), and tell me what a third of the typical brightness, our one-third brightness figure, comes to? 3.59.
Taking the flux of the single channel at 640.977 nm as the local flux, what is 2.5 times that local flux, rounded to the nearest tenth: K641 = 27.0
